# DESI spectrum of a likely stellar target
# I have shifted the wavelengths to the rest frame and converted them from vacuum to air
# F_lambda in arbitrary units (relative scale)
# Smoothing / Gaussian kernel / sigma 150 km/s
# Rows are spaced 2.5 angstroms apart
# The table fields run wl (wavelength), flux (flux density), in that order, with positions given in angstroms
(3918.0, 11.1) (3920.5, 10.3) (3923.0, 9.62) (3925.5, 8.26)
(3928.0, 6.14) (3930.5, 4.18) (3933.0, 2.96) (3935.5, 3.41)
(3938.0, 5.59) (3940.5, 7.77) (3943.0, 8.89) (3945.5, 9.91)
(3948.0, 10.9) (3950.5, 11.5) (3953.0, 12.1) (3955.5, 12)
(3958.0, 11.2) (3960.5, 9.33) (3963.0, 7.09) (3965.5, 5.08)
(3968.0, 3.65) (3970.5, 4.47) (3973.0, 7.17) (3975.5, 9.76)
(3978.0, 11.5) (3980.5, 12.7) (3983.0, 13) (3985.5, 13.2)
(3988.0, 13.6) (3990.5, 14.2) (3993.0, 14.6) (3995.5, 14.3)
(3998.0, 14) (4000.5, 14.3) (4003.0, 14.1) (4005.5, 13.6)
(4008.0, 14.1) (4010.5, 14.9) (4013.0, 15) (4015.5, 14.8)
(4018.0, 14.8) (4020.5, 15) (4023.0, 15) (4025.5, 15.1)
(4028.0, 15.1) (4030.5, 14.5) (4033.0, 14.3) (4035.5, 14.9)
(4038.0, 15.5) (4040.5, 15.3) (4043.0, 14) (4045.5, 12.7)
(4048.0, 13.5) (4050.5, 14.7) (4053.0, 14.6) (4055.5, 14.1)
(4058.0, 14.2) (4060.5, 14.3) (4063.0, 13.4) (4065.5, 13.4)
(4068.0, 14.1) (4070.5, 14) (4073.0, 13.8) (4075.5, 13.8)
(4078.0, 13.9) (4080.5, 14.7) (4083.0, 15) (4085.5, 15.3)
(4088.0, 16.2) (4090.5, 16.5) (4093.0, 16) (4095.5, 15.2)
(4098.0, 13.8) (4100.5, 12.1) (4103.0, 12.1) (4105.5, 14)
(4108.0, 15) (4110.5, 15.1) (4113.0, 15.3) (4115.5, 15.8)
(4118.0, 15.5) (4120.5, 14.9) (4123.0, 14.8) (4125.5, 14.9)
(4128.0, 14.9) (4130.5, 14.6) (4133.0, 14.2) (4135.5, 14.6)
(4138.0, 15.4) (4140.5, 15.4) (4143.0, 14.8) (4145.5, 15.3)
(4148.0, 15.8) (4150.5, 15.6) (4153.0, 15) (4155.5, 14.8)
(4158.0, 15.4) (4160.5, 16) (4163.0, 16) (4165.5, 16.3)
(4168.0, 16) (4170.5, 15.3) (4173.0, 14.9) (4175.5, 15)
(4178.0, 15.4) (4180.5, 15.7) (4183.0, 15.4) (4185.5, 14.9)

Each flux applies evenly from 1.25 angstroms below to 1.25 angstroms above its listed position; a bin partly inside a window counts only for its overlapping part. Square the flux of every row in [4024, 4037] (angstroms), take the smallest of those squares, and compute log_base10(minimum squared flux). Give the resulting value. 2.31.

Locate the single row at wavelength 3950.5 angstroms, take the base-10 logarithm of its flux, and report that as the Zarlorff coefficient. 1.06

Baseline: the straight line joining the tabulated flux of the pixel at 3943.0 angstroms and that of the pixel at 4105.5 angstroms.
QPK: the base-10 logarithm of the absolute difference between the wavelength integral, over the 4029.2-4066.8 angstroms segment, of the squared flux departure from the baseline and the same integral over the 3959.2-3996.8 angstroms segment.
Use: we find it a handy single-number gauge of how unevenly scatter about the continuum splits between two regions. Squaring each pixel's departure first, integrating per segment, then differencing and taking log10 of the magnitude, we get 2.42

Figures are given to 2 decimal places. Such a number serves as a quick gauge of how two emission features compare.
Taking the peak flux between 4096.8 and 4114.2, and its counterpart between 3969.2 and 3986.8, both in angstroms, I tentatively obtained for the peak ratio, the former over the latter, 1.16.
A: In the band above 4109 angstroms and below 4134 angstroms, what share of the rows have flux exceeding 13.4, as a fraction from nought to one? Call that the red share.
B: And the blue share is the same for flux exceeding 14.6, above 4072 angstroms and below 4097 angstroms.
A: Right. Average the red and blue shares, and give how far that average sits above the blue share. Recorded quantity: 0.15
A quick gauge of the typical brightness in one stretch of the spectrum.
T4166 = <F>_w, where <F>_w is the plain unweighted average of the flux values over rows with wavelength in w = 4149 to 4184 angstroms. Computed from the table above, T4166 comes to 15.5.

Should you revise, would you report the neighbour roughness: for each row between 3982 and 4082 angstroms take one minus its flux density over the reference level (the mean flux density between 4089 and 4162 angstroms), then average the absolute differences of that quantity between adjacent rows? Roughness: 0.027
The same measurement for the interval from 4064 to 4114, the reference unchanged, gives 0.040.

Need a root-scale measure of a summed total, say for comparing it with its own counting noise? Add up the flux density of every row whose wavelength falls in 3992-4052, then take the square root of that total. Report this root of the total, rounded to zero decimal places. 19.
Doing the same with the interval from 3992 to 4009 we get 10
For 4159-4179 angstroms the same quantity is 11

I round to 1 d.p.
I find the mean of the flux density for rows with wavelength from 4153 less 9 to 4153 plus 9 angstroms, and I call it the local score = 15.4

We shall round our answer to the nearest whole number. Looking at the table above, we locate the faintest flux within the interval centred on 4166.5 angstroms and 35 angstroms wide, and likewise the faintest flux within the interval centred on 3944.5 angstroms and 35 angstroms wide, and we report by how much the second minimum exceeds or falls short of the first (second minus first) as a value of -12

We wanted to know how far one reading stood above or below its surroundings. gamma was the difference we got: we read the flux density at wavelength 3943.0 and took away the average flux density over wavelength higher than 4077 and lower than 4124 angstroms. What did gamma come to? -5.9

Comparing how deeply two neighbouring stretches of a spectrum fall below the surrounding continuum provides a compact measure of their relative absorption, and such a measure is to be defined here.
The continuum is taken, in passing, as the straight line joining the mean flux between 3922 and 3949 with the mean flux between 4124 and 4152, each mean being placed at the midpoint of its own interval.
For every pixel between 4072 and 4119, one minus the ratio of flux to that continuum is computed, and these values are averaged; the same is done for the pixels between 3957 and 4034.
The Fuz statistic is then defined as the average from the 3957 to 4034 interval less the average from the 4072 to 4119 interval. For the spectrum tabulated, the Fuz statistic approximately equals -0.20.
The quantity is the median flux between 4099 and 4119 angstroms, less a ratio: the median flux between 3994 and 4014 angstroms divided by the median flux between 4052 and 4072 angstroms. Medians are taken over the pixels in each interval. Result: 14.0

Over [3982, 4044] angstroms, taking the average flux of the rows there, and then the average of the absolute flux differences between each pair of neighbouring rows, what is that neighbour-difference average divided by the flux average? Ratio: 0.025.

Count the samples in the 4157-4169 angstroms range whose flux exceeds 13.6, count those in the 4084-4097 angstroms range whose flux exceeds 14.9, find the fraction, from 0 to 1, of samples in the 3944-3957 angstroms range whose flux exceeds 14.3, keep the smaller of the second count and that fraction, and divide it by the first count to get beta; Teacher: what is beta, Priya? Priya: 0.00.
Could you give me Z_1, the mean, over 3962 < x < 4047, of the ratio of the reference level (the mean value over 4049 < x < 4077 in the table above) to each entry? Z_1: 1.3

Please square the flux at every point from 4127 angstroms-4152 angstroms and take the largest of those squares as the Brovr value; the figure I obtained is 250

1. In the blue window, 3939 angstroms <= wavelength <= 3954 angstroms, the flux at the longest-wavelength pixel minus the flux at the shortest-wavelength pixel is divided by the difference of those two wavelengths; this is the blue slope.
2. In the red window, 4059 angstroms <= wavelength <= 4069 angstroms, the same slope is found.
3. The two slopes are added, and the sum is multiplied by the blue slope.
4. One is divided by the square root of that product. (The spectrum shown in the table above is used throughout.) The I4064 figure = 3.0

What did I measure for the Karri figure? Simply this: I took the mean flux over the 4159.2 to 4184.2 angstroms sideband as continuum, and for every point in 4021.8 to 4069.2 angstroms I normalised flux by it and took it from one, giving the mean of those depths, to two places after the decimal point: 0.08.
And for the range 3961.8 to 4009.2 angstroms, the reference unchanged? 0.28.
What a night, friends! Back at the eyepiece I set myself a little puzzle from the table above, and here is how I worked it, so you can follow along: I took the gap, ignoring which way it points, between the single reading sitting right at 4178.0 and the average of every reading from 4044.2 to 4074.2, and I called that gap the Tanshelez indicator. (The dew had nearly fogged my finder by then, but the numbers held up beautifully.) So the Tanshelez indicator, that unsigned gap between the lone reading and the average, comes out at 1.50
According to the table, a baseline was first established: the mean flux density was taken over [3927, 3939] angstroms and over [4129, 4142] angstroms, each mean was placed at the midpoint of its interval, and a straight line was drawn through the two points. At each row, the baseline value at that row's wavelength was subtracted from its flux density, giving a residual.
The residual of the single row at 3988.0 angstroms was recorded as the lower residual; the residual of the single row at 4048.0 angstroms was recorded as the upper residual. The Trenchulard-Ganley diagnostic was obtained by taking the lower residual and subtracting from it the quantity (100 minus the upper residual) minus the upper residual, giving -87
